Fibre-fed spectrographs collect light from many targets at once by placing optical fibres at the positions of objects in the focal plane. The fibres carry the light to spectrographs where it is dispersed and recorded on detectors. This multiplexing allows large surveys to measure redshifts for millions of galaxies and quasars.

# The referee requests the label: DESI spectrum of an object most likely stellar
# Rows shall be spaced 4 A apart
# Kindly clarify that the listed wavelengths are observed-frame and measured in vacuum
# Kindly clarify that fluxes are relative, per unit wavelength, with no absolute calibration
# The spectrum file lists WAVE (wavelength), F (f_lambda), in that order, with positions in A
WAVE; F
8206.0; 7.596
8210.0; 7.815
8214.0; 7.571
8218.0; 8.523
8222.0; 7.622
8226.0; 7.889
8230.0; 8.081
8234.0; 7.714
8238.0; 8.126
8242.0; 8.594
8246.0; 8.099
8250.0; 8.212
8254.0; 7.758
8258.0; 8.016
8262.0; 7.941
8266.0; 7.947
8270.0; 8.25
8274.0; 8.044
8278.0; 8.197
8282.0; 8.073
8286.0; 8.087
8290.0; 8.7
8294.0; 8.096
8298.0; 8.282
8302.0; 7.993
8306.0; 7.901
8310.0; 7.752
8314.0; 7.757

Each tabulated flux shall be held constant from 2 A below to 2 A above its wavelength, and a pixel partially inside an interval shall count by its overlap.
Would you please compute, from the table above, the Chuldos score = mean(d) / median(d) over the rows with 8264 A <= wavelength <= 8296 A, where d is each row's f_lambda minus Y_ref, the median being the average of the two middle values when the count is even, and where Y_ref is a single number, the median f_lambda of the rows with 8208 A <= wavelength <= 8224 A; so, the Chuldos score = 1.22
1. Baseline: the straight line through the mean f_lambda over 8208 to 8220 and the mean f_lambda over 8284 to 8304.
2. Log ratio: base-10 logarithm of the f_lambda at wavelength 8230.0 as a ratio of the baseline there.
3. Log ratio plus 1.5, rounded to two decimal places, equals 1.50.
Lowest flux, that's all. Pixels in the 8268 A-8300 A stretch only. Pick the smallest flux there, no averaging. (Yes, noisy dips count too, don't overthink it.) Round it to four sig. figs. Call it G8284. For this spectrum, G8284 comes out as 8.044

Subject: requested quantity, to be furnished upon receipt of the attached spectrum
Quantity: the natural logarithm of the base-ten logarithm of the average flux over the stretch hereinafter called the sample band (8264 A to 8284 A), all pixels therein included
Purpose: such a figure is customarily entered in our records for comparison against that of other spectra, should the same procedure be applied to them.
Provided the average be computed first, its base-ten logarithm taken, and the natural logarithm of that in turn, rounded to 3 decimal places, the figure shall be -0.096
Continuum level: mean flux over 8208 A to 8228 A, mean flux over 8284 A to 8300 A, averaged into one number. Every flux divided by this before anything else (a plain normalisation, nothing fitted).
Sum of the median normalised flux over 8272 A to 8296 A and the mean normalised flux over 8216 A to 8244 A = 2.00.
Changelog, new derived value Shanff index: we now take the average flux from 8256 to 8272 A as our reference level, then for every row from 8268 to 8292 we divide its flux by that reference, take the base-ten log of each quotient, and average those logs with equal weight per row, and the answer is 0.010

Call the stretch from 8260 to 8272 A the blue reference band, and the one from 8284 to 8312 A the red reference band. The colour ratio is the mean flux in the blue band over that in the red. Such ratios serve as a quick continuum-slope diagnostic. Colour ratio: 0.99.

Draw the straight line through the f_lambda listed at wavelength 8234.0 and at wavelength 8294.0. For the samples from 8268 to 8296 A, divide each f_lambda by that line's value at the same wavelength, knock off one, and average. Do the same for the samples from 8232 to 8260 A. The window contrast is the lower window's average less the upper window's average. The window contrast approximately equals 0.01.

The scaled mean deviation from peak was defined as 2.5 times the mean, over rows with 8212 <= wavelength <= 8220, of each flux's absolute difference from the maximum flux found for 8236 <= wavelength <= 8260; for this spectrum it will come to 1.37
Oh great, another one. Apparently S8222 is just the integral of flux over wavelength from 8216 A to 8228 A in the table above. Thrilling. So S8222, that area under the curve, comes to 96.1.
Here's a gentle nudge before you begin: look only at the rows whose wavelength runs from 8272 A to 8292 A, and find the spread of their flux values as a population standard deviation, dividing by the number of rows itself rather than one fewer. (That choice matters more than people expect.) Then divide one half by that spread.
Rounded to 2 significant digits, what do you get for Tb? 2.0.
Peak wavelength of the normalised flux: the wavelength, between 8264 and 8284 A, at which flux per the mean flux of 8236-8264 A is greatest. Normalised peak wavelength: 8270.0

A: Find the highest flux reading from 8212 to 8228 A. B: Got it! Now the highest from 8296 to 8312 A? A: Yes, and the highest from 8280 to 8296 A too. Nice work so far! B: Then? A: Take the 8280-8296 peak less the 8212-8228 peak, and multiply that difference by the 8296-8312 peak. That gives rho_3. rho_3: 1.5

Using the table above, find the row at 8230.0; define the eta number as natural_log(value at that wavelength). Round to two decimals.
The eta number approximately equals 2.09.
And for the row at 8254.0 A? 2.05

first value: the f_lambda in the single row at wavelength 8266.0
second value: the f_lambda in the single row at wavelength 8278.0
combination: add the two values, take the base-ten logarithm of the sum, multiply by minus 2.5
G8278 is -3.02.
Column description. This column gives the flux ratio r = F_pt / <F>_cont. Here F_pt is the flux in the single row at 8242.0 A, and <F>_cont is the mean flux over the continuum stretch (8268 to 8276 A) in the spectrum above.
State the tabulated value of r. 1.05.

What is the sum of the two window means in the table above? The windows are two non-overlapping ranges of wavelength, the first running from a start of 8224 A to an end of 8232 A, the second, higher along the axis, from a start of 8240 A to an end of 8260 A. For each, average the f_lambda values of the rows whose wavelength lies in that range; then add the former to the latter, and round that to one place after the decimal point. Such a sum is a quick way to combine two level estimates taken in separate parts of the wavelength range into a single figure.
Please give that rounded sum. 16.1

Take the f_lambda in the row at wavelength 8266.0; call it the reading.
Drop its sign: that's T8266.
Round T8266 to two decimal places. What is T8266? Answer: 7.95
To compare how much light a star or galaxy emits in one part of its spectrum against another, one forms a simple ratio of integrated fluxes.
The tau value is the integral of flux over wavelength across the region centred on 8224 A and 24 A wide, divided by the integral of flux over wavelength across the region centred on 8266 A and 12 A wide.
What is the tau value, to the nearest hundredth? 1.96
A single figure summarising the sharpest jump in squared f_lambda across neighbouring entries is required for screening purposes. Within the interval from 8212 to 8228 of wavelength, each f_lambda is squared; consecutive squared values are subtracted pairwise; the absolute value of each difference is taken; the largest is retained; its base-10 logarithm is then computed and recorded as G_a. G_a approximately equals 1.2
